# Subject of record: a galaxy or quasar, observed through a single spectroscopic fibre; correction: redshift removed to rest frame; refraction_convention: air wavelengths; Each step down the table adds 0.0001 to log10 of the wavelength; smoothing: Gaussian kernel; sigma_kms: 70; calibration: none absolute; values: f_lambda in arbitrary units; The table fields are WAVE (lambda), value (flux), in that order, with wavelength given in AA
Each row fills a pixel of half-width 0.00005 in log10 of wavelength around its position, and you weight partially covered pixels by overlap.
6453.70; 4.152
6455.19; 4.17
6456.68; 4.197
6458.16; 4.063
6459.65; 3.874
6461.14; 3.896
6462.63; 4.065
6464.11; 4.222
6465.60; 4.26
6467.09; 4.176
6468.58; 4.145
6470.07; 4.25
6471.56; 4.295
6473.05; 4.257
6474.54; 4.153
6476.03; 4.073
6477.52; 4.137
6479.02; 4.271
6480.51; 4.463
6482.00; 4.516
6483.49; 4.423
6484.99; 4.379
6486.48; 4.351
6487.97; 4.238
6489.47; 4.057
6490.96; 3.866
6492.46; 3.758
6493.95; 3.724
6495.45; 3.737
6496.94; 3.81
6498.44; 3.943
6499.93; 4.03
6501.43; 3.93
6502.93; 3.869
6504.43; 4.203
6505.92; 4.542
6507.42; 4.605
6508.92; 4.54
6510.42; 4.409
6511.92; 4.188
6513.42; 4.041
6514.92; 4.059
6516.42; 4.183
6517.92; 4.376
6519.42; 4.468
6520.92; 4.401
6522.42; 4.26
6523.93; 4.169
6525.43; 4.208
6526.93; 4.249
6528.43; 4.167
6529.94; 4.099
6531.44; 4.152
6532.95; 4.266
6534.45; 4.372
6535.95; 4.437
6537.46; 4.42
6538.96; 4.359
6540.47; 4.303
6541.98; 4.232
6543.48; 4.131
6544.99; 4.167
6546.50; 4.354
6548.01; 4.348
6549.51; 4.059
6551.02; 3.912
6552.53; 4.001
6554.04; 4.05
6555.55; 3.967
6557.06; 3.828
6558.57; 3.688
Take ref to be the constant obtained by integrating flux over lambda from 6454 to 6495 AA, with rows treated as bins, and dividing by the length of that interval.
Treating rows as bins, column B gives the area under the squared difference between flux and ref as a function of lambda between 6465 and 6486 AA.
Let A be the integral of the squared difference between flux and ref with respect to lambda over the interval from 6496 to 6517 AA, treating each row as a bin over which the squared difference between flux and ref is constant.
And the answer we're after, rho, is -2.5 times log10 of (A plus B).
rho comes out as -0.8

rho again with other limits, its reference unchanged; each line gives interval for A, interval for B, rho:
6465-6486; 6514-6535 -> -0.1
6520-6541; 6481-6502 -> -0.9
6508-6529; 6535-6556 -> -0.4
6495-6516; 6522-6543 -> -0.8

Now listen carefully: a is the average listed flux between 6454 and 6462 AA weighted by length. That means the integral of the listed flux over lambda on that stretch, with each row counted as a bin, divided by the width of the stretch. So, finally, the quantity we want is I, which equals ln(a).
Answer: 1.40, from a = 4.04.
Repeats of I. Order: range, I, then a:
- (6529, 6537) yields 1.45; 4.27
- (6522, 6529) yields 1.44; 4.21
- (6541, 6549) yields 1.45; 4.24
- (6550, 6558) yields 1.37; 3.95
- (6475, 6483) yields 1.46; 4.29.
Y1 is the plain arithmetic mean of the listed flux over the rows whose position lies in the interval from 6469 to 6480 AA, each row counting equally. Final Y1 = 4.21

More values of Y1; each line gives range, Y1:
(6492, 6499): 3.79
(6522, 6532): 4.19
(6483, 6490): 4.29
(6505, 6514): 4.39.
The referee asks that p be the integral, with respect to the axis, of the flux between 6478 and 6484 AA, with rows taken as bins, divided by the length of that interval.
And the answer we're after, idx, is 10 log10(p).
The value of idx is 6.4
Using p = 4.40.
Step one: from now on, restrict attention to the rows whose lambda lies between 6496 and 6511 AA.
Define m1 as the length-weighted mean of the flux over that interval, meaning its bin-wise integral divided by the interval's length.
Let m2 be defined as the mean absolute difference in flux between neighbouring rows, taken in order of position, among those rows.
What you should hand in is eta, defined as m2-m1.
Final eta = -4.03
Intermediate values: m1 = 4.18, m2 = 0.146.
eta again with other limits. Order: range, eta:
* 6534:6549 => -4.24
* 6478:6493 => -4.12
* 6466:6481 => -4.13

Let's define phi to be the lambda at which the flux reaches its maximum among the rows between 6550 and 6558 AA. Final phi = 6554.04 AA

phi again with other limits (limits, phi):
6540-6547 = 6546.50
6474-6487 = 6482.00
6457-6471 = 6465.60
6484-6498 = 6484.99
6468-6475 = 6471.56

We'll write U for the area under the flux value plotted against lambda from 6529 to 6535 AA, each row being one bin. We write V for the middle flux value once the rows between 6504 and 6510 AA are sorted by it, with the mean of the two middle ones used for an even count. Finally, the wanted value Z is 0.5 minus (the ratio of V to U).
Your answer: 0.320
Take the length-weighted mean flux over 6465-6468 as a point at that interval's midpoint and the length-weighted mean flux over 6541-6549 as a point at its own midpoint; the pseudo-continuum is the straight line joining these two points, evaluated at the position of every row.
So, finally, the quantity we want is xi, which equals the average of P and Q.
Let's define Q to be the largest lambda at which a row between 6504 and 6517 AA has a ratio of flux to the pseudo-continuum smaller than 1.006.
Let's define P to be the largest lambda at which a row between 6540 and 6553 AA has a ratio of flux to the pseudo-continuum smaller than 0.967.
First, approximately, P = 6552.53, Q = 6516.42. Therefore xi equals 6534.5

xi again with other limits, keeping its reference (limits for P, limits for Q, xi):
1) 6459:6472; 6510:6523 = 6489.5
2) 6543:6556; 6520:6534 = 6543.5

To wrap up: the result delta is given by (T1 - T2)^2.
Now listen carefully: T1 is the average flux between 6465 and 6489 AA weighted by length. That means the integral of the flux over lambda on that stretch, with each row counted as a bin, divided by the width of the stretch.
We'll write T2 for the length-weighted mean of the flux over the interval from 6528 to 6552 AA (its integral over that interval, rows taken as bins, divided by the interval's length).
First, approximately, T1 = 4.27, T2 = 4.23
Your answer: 0.001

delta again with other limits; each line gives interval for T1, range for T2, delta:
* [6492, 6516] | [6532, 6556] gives 0.014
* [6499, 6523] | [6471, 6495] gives 0.006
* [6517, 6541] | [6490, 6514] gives 0.048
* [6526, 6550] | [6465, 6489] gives 0.000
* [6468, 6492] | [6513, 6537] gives 0.000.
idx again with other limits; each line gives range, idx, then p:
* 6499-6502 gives 6.0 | 3.99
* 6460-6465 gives 6.1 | 4.05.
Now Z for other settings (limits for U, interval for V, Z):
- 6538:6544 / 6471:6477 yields 0.336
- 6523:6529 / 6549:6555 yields 0.340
